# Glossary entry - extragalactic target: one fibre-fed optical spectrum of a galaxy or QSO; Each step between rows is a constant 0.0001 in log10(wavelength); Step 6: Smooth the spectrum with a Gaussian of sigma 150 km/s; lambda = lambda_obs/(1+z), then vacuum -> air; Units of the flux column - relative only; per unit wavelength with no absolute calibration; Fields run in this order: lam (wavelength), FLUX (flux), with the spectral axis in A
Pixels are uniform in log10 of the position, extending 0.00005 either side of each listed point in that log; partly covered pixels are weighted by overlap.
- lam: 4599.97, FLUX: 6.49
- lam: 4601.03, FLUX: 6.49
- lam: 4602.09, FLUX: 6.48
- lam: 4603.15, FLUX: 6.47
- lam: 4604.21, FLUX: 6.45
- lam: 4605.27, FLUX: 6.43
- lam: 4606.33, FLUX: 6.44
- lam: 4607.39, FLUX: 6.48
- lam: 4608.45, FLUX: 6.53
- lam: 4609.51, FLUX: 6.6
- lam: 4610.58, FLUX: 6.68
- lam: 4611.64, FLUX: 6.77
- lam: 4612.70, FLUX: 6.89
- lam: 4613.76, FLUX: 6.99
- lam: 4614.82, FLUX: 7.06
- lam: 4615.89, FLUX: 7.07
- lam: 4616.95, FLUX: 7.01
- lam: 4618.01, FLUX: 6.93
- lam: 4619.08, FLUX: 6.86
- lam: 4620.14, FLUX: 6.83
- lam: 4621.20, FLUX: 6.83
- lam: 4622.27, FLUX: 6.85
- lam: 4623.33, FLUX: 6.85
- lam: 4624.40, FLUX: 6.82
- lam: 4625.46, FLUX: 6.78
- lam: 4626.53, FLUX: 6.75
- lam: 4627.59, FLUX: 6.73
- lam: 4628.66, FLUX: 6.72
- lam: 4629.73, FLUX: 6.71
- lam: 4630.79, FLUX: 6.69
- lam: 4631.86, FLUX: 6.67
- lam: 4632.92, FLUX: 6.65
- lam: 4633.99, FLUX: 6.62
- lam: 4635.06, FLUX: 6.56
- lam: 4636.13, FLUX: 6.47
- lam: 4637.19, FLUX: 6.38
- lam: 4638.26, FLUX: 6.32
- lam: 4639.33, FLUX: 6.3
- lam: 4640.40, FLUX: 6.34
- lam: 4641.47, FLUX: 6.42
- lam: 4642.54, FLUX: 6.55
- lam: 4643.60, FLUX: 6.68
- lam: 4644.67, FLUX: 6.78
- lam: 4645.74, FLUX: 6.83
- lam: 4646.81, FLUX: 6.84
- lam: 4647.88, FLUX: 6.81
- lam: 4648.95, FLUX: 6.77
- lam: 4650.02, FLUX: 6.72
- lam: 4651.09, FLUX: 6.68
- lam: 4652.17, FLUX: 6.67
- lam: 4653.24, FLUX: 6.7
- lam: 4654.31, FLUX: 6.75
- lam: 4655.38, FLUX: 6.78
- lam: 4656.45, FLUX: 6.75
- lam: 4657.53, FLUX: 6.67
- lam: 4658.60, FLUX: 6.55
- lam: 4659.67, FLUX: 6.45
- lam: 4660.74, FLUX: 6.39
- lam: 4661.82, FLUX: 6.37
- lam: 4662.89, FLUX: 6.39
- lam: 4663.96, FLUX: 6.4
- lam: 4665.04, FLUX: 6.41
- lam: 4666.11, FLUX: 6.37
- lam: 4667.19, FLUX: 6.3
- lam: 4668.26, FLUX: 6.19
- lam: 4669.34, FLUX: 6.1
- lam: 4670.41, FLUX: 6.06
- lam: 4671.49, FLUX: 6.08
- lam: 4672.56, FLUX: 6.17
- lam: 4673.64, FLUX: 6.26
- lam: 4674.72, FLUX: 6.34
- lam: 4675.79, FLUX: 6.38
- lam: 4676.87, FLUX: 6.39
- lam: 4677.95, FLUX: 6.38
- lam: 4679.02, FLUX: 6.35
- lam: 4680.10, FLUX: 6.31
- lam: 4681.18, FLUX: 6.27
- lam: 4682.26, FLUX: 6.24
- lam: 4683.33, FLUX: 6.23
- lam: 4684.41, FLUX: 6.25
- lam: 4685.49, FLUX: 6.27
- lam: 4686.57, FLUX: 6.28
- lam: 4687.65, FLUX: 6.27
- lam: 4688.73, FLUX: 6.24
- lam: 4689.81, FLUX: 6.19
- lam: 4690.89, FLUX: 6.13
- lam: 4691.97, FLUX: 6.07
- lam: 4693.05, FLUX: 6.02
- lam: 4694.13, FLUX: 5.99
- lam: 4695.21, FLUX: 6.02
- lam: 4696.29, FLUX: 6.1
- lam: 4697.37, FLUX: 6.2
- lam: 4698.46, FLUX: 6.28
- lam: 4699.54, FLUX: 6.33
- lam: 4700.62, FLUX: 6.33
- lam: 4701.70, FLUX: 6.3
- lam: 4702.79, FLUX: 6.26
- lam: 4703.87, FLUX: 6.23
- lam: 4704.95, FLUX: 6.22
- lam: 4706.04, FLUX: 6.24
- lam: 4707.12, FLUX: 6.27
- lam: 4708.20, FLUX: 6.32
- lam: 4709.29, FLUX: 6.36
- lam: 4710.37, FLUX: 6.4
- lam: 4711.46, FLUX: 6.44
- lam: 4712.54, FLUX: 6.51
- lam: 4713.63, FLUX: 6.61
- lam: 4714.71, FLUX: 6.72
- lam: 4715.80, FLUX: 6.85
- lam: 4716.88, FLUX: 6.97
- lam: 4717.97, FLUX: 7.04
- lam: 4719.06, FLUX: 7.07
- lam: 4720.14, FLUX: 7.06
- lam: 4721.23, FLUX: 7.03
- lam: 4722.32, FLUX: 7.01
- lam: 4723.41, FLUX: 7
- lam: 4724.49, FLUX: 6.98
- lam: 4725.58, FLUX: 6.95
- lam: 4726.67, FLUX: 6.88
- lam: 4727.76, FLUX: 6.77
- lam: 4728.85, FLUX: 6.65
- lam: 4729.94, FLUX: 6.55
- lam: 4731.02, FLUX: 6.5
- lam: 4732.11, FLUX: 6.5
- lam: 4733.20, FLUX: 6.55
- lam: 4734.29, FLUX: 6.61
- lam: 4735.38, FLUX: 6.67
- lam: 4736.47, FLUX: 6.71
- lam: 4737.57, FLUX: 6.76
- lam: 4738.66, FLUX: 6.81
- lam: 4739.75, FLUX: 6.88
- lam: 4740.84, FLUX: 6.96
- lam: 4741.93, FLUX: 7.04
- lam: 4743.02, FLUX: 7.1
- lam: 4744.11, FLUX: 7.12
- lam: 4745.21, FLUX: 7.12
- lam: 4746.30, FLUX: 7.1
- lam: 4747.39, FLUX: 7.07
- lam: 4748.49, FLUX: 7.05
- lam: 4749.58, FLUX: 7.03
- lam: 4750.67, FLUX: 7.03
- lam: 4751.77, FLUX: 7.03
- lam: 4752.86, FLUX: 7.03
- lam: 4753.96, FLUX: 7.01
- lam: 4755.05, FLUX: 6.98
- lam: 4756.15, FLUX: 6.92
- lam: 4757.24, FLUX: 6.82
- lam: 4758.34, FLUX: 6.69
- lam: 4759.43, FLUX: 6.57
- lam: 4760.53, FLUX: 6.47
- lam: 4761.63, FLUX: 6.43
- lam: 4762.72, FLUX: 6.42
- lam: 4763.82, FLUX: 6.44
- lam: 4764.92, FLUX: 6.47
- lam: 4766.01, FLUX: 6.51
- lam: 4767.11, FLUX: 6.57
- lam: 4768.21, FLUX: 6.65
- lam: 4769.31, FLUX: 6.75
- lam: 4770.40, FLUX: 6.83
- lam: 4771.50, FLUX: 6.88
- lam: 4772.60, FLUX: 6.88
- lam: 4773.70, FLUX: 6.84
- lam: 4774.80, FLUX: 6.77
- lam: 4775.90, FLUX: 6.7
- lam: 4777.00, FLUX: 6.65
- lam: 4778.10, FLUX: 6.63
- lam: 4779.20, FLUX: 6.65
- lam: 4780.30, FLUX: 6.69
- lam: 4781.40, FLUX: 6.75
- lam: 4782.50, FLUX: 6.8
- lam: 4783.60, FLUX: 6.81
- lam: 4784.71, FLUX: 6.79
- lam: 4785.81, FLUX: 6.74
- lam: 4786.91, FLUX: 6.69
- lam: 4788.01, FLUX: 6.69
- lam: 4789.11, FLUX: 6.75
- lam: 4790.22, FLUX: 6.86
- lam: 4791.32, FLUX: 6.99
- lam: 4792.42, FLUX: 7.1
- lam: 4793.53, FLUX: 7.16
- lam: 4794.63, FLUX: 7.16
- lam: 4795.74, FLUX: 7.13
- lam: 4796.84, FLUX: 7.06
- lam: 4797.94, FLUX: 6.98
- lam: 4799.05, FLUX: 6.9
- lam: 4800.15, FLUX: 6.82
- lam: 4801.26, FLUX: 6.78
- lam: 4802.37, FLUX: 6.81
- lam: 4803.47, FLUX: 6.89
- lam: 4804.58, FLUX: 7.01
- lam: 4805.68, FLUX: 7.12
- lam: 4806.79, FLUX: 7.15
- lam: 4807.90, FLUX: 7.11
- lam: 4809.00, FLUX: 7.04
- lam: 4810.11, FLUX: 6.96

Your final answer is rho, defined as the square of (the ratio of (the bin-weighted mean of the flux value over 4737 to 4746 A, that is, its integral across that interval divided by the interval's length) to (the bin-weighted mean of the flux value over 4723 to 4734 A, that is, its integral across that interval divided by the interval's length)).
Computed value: 1.07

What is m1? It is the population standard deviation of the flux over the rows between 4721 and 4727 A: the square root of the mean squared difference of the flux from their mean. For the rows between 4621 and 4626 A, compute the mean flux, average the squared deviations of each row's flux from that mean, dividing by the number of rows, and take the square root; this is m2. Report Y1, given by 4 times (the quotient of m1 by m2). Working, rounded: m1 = 0.05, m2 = 0.026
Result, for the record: 8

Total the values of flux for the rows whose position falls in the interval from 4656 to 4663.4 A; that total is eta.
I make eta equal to 46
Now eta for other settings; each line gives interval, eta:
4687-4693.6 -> 37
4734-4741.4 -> 47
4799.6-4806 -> 41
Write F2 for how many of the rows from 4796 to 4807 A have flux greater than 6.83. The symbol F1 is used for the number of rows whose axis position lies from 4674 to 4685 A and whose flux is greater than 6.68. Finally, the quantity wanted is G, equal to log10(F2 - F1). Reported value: 0.85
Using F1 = 0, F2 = 7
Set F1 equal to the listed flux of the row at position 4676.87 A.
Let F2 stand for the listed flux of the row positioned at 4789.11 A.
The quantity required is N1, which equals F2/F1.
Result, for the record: 1.06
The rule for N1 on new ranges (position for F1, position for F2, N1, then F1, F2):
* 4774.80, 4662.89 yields 0.94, 6.77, 6.39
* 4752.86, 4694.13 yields 0.85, 7.03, 5.99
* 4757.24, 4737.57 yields 0.99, 6.82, 6.76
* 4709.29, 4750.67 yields 1.11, 6.36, 7.03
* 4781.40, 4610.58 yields 0.99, 6.75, 6.68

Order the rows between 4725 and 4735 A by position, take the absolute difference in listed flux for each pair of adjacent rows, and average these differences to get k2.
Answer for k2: 0.070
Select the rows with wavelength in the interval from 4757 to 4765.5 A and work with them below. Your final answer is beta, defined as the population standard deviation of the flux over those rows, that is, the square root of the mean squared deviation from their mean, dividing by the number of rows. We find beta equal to 0.136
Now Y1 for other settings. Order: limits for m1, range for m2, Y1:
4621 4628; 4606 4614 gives 1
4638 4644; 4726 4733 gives 4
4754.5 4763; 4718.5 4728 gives 9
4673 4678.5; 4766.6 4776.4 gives 2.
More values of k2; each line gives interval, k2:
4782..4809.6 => 0.061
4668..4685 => 0.043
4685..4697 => 0.041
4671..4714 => 0.042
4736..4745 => 0.059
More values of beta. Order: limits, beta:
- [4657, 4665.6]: 0.097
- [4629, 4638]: 0.109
